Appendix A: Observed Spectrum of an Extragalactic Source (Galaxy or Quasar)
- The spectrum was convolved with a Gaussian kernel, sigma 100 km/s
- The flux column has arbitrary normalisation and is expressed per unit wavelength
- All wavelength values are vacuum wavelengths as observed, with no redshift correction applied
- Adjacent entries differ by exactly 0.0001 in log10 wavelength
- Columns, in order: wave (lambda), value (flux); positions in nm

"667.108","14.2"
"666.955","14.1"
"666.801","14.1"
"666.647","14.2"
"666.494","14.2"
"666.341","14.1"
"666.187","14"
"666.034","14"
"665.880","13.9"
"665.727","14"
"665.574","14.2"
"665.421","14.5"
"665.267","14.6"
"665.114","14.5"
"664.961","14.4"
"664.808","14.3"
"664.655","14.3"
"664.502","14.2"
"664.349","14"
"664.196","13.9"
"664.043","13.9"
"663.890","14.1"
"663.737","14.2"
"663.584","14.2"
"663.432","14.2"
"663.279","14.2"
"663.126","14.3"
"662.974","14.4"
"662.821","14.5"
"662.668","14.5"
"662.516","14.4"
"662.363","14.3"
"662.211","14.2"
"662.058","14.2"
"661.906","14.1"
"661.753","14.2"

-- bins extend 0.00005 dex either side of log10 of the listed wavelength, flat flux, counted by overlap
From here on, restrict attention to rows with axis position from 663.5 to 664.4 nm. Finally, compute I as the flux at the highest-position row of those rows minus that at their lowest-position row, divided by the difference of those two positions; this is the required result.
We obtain -0.3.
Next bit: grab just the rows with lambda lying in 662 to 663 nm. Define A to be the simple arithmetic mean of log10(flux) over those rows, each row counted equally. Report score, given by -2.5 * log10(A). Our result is -0.158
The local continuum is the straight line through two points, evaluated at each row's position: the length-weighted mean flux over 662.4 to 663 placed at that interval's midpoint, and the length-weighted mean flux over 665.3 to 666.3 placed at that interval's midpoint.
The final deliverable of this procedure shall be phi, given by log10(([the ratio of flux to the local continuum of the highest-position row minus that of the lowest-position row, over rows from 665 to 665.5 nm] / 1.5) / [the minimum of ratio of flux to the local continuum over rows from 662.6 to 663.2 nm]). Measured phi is -2.8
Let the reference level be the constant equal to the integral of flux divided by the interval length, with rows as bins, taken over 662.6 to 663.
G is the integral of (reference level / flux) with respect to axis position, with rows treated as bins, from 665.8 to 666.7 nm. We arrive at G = 0.925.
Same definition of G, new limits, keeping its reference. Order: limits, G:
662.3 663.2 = 0.903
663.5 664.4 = 0.926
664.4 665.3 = 0.906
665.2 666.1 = 0.915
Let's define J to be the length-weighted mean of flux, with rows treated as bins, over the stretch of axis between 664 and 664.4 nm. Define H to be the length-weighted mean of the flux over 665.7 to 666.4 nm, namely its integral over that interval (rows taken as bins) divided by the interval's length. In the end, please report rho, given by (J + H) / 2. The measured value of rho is 13.96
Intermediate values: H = 14.0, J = 13.93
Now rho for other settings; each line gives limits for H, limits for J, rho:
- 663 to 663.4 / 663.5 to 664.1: 14.19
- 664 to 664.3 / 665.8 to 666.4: 13.94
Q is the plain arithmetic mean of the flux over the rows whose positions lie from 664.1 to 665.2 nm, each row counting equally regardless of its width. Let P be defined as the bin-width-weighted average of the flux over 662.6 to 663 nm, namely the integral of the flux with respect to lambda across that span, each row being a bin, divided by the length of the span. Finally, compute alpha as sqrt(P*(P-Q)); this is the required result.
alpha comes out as 1.8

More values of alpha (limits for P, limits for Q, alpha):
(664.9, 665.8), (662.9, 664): 1.4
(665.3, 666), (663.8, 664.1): 1.5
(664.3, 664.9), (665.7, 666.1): 1.9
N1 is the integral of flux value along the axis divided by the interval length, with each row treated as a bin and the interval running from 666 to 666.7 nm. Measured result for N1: 14.1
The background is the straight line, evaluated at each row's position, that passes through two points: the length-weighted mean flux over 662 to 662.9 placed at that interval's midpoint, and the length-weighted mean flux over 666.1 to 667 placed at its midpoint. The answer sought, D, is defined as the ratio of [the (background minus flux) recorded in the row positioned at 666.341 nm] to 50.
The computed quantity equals 0.0005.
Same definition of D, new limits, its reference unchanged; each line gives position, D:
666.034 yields 0.0028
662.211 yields 0.0031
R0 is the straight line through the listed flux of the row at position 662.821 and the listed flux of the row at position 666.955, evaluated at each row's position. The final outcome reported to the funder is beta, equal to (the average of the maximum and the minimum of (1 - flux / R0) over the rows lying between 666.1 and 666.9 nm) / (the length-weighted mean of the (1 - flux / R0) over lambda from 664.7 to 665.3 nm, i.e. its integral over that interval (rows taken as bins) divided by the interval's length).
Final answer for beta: -0.4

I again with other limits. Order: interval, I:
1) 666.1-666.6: 0.7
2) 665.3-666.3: -0.7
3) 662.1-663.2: 0.1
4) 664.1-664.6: 1.0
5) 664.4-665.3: 0.5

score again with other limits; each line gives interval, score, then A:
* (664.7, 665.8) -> -0.158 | 1.16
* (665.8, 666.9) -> -0.150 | 1.15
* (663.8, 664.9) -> -0.151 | 1.15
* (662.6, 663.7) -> -0.158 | 1.16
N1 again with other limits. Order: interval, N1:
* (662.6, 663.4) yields 14.4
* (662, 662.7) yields 14.3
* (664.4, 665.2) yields 14.3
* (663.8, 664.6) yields 14.0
